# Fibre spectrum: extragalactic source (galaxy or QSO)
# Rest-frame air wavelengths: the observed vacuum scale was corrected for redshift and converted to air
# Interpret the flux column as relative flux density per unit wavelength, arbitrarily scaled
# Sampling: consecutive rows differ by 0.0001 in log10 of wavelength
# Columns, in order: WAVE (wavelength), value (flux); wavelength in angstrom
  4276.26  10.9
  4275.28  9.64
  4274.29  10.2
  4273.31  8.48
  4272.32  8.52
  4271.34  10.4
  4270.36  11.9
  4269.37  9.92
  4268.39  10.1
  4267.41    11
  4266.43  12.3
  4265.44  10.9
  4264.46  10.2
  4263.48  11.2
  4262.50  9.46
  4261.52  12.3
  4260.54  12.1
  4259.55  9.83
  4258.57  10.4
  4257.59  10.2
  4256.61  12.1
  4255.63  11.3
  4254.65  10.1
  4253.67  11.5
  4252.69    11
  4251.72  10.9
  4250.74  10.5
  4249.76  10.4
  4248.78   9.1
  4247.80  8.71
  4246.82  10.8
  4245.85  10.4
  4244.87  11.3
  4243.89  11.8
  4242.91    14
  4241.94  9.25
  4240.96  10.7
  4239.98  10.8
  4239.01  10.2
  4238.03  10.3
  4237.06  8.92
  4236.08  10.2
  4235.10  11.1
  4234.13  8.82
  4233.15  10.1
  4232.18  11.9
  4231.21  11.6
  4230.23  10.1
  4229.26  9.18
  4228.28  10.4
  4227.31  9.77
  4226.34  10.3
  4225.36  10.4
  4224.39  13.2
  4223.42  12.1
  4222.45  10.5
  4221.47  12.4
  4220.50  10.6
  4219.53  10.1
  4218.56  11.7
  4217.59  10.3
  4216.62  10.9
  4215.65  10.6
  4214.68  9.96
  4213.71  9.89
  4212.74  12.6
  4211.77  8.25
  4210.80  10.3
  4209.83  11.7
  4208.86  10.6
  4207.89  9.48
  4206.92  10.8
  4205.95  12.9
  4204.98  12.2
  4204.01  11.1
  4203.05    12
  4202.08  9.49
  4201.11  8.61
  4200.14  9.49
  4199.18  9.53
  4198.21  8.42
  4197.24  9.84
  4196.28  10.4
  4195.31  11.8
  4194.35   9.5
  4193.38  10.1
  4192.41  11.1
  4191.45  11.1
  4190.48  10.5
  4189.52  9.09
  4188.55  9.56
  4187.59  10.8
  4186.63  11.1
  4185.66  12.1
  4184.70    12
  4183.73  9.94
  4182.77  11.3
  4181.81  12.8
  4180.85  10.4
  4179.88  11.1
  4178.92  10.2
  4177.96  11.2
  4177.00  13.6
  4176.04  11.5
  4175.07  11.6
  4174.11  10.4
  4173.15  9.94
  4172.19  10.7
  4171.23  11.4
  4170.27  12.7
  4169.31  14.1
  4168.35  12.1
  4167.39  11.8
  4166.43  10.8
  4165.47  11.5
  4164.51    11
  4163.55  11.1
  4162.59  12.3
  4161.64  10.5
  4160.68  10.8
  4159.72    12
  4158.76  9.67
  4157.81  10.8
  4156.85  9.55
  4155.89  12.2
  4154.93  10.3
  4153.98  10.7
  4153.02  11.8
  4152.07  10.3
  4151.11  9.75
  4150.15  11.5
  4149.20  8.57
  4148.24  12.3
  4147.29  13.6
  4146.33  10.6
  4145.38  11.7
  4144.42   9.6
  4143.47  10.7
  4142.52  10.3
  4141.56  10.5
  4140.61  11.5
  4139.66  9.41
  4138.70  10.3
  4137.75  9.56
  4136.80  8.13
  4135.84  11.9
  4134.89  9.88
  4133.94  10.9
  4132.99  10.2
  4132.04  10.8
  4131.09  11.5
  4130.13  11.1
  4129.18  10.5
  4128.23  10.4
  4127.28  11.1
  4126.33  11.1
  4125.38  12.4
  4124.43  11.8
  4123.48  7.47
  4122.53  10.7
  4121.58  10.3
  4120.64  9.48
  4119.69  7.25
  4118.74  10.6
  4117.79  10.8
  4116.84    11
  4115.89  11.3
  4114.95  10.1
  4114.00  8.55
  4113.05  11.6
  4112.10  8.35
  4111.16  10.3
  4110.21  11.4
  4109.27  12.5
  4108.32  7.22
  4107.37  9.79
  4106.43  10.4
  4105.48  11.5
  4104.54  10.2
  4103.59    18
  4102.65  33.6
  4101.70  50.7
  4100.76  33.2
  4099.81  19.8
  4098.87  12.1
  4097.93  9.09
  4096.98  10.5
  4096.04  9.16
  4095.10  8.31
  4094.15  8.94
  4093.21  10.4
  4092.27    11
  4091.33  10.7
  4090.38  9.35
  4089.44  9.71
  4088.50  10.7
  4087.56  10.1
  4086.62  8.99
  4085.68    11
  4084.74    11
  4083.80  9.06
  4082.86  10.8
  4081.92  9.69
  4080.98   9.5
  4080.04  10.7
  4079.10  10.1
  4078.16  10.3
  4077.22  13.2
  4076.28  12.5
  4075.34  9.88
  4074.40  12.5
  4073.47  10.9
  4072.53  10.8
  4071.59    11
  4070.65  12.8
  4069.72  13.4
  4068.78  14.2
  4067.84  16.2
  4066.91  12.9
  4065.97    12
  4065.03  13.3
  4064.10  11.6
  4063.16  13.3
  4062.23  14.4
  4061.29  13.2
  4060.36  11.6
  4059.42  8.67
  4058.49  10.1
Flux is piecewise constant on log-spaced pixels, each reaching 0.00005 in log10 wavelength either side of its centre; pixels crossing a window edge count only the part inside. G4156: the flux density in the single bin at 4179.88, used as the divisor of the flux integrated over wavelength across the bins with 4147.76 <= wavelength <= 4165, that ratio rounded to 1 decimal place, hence 16.8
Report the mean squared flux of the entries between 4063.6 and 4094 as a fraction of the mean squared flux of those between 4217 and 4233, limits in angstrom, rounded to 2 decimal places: 1.08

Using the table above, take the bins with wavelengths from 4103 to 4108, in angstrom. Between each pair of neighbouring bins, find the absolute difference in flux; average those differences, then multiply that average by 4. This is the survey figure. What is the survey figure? 10.8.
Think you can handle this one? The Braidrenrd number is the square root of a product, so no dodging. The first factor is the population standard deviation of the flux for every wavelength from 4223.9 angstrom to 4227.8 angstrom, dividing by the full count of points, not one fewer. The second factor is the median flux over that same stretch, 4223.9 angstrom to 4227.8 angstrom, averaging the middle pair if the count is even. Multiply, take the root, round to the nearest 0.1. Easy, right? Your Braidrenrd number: 3.7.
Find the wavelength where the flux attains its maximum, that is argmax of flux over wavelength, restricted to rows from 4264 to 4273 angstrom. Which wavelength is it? 4266.43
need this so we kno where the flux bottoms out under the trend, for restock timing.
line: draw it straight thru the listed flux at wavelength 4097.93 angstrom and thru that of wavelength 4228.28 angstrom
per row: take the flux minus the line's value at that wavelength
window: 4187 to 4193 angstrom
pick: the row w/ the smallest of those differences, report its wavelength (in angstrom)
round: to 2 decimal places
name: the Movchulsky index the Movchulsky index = 4189.52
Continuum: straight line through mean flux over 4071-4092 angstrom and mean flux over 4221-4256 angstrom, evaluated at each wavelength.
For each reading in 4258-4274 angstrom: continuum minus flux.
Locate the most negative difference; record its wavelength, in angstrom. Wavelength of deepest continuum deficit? 4261.52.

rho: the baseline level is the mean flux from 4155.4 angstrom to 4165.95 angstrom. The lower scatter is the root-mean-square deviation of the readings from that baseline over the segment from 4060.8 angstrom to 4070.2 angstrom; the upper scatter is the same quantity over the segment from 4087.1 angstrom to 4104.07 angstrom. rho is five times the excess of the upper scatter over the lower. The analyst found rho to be 48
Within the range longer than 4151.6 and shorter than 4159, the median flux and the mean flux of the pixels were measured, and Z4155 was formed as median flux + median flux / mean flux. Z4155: 11.5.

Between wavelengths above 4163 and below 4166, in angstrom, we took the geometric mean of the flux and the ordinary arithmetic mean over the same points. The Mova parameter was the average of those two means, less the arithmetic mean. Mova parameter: 0.00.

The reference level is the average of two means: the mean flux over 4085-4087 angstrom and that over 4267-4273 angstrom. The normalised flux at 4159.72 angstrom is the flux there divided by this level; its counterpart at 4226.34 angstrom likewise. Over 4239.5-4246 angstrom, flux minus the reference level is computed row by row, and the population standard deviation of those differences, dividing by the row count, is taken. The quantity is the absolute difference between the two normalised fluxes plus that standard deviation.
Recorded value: 1.5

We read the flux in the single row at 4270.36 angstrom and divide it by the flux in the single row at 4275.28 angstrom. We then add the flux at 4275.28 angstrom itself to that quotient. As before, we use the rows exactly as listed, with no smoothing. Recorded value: 10.9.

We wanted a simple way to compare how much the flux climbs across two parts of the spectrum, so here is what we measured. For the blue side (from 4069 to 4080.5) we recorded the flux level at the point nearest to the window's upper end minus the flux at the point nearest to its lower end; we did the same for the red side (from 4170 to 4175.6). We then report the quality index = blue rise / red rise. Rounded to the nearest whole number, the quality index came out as 2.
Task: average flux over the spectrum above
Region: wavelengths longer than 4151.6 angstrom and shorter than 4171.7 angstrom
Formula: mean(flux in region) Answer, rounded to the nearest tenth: 11.3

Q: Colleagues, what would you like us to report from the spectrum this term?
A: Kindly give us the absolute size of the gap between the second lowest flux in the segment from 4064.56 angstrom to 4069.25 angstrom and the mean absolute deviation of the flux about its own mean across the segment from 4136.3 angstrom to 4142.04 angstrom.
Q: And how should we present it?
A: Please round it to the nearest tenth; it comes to 12.0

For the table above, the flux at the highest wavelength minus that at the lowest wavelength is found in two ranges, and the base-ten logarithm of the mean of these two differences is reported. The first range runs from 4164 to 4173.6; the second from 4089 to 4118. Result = -1.8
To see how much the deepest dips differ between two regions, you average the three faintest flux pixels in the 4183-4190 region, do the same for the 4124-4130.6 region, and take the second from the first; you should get -1.1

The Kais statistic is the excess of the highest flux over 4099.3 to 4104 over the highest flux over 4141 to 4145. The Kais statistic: 40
